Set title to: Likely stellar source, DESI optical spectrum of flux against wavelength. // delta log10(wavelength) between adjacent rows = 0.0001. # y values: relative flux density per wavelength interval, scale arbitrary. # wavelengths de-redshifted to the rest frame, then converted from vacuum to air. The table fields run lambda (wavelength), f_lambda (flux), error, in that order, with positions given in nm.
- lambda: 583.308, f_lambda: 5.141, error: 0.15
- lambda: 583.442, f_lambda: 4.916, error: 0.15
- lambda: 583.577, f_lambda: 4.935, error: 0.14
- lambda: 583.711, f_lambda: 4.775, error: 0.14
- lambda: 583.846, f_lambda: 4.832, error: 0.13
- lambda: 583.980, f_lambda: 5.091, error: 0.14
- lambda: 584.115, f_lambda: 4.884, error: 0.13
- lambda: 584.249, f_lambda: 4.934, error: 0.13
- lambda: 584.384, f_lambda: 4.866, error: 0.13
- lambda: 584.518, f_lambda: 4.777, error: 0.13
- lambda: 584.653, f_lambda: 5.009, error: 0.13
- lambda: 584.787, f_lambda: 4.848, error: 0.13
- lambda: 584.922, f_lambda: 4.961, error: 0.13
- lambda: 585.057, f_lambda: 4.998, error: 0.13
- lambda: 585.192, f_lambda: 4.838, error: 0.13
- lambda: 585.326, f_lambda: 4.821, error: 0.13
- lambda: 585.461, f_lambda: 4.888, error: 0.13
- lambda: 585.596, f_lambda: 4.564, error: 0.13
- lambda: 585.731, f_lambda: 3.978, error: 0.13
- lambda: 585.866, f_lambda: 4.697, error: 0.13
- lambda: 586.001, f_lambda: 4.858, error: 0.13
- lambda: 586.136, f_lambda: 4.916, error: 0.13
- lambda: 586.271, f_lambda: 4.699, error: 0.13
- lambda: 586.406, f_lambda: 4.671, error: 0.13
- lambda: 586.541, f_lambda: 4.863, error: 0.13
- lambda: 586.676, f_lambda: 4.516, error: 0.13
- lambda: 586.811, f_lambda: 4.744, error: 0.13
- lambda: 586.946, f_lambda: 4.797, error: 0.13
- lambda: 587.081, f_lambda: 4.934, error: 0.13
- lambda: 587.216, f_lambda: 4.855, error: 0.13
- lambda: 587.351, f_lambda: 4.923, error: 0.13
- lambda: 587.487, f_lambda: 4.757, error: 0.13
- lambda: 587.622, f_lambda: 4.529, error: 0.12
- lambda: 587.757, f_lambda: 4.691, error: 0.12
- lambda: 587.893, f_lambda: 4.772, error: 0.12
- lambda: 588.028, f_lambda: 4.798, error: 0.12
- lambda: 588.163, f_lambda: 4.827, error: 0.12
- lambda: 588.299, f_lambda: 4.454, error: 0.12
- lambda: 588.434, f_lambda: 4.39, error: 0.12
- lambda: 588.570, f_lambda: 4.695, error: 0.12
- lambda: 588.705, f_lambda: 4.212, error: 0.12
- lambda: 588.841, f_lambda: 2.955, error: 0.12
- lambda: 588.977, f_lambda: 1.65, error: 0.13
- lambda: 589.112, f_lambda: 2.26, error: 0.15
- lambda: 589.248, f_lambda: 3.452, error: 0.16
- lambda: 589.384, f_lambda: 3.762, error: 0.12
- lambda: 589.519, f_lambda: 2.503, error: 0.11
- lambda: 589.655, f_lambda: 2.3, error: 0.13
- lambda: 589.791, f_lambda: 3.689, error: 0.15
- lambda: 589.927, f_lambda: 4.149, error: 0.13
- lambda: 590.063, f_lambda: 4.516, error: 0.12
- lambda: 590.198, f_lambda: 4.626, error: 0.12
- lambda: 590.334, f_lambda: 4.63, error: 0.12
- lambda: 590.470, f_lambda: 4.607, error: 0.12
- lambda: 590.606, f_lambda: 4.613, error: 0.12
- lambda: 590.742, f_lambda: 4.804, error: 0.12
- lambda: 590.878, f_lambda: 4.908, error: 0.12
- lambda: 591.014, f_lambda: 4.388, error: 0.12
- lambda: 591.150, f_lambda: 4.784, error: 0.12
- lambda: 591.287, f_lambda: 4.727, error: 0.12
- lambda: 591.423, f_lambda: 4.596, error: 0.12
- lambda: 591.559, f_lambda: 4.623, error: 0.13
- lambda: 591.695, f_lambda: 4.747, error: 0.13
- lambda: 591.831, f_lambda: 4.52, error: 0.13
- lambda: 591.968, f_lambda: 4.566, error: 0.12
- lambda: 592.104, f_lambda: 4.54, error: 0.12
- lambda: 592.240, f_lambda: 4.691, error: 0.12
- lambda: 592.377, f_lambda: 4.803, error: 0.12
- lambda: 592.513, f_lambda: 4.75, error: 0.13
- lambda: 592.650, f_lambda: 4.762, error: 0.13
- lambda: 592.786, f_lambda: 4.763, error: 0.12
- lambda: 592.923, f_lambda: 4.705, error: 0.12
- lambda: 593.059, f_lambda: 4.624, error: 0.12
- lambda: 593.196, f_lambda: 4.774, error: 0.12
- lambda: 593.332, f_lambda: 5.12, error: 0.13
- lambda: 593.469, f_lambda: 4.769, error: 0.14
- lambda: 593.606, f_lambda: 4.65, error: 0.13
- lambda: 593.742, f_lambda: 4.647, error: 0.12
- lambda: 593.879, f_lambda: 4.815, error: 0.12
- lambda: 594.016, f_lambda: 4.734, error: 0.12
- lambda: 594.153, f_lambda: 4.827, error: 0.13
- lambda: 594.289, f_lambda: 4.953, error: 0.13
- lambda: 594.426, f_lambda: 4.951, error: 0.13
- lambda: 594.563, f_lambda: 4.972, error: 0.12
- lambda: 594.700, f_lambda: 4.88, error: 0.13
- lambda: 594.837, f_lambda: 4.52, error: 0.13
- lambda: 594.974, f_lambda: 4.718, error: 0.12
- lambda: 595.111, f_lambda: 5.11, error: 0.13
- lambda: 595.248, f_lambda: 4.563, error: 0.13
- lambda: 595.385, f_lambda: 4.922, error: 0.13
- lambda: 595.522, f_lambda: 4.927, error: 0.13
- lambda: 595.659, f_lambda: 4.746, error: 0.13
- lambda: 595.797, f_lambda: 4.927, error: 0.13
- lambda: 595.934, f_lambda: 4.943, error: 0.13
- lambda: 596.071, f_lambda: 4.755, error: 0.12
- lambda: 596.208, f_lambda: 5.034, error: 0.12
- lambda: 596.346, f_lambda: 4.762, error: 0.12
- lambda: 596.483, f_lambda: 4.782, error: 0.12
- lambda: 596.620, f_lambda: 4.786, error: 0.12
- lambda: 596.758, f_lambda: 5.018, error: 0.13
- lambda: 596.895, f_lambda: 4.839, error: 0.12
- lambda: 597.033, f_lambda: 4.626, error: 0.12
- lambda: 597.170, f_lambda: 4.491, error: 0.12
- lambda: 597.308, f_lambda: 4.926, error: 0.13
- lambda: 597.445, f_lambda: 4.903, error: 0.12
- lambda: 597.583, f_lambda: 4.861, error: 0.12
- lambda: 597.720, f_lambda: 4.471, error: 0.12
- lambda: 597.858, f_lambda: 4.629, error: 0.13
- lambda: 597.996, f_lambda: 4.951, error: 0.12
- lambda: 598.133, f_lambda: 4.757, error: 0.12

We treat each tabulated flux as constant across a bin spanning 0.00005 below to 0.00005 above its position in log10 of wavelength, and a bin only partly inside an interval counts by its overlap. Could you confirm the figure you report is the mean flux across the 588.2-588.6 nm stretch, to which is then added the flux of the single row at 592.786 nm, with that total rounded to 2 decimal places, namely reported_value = 9.28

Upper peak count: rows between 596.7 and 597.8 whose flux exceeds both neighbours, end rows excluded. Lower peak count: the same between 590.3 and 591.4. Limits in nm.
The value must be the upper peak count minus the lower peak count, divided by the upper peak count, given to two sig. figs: -1.0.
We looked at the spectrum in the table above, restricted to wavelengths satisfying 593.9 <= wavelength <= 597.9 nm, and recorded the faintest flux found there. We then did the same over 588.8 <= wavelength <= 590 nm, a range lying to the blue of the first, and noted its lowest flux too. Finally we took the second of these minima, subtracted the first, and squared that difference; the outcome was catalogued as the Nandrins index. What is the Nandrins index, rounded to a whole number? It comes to 8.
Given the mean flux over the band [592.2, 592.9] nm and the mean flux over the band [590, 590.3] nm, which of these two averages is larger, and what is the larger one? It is 4.75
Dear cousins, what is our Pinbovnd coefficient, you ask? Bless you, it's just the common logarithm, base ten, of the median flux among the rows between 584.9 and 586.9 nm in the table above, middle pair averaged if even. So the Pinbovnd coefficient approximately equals 0.683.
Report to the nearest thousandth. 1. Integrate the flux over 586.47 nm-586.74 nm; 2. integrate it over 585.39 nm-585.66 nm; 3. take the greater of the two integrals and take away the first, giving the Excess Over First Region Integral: 0.008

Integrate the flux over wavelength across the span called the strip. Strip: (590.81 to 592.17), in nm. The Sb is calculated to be 6.3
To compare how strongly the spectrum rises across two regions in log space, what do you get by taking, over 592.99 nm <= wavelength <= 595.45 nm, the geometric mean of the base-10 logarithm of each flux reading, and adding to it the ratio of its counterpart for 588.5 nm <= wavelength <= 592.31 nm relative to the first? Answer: 1.53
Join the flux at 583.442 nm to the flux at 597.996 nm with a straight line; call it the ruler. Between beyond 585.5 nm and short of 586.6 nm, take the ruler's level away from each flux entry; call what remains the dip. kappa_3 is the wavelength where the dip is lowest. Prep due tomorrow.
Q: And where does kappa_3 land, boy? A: 585.731 nm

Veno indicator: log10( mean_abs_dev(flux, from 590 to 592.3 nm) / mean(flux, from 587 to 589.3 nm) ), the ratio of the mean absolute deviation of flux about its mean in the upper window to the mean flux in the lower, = -1.64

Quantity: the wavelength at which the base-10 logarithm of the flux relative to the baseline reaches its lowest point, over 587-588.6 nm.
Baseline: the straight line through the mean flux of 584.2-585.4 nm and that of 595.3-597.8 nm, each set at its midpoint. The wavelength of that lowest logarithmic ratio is 588.434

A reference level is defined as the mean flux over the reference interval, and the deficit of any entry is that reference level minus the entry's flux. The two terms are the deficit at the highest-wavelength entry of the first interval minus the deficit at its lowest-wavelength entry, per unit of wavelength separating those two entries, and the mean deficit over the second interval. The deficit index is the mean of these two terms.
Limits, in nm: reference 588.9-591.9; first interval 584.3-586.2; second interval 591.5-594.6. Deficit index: -0.37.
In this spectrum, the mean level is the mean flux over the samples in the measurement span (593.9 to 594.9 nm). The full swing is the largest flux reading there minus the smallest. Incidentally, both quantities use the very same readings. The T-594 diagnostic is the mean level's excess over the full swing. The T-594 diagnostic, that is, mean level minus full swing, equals 4.38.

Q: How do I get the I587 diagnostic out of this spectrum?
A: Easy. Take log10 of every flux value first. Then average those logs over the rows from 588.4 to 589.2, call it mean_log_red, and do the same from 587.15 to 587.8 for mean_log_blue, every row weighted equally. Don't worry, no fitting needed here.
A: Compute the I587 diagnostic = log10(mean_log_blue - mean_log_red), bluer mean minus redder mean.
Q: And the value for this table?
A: -0.7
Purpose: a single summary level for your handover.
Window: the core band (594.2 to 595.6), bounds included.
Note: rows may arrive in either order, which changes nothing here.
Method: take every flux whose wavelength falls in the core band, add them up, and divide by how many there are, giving 4.85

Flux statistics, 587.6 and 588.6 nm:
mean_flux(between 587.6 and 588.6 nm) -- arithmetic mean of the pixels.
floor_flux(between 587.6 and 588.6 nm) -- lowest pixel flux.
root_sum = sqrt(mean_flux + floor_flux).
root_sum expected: 3.006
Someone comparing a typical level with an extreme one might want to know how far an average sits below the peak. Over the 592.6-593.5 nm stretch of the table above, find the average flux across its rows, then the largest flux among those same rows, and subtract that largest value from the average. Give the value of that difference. -0.33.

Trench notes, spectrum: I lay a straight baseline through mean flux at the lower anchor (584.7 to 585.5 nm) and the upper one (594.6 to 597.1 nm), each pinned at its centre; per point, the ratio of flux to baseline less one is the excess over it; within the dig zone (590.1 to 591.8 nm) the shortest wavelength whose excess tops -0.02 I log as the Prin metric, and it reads 590.742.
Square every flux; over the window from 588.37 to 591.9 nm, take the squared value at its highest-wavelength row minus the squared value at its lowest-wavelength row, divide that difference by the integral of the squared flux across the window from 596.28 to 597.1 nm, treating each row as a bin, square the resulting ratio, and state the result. 0.0037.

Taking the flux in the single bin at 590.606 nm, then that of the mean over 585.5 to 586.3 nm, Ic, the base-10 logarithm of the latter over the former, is 0.001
